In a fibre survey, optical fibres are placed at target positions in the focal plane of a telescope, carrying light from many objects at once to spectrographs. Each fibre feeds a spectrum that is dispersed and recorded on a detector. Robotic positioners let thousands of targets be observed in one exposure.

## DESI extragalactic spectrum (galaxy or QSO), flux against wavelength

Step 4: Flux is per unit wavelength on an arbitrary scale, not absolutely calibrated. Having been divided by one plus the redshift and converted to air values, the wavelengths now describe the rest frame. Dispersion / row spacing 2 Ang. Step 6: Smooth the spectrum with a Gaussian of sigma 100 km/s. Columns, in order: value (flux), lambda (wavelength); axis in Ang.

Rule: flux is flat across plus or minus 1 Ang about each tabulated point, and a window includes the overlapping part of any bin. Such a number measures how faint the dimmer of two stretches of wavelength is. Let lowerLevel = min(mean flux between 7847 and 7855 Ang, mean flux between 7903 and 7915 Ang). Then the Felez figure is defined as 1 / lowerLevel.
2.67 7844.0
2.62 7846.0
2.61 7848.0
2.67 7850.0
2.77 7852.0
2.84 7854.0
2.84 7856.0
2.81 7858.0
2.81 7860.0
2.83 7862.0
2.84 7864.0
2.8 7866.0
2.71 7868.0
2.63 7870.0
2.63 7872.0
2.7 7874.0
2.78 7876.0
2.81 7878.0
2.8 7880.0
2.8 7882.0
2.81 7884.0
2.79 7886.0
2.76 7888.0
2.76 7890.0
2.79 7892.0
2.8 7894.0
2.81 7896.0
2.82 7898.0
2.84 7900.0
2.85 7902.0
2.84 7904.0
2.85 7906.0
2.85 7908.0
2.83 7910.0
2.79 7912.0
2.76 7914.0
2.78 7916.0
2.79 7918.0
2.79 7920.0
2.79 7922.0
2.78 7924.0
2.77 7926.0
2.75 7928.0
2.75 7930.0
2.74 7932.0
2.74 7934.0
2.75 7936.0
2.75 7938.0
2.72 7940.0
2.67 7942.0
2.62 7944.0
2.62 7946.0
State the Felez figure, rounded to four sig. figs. 0.3673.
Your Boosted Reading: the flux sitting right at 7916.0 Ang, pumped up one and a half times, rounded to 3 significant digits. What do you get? 4.17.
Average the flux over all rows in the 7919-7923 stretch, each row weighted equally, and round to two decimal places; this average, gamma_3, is 2.79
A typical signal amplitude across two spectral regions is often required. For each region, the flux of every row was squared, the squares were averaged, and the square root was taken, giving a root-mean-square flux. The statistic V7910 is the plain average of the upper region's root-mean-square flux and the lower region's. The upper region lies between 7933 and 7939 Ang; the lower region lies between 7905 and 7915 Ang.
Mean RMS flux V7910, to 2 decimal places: 2.78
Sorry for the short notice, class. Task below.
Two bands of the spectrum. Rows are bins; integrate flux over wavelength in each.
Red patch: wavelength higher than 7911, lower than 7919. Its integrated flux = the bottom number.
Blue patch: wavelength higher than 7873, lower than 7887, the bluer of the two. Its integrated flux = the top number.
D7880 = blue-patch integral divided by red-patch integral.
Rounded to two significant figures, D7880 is 1.8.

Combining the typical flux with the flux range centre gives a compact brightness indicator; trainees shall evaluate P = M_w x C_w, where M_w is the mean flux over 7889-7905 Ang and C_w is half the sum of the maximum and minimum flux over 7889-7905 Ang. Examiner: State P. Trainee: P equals 7.89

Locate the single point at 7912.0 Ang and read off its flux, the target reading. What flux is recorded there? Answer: 2.79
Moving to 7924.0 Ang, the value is 2.78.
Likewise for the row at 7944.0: 2.62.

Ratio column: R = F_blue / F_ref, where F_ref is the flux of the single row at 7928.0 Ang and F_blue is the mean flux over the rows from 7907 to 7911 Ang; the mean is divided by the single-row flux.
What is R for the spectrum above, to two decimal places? 1.03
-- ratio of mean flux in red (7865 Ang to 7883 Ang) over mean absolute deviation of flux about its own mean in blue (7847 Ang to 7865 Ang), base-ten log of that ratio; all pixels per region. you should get 1.63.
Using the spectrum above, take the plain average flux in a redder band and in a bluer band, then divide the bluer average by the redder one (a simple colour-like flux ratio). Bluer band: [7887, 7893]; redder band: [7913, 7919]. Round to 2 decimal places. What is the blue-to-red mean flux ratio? 1.00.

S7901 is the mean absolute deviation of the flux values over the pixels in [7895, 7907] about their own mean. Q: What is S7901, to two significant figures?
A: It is 0.013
